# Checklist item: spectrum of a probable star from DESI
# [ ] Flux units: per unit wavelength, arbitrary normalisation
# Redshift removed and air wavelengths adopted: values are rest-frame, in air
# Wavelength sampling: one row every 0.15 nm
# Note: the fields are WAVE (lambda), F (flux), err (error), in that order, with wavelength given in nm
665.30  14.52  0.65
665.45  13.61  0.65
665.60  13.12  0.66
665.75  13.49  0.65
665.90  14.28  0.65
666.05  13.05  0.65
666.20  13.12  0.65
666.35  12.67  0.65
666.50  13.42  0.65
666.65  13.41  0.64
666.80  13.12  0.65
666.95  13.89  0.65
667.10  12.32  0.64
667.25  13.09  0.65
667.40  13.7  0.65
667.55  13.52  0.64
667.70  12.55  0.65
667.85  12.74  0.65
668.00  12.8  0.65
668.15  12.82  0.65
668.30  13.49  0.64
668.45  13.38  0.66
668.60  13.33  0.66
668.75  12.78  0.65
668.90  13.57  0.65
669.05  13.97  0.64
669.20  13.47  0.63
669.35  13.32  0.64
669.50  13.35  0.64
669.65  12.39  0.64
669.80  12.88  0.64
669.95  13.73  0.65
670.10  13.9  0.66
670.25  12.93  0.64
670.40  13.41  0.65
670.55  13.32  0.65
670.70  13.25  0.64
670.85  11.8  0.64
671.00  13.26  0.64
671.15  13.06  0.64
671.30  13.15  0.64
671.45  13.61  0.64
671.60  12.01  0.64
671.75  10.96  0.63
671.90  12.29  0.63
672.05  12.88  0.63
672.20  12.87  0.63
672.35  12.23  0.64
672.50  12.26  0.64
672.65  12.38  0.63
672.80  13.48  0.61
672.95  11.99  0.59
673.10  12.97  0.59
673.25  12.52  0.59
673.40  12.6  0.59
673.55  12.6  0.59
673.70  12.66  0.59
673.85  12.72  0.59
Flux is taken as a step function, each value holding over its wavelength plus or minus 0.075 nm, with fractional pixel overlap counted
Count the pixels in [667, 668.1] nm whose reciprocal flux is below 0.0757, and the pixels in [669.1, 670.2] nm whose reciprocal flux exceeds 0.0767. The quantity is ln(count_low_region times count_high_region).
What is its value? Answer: 1.4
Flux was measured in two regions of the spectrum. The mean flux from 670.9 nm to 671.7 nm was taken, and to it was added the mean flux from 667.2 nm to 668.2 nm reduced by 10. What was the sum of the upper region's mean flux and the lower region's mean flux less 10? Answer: 16.0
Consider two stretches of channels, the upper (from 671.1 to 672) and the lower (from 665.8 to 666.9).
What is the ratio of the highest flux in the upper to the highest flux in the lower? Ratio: 0.95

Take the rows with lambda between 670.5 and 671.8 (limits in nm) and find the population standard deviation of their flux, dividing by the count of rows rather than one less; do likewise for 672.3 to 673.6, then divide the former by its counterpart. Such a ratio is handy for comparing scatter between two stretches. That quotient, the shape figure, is 2.0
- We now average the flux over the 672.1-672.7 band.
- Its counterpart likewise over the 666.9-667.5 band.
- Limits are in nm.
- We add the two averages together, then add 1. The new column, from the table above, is 26.7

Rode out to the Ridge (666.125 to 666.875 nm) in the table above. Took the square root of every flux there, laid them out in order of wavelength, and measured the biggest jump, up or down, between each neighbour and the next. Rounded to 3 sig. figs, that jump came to 0.104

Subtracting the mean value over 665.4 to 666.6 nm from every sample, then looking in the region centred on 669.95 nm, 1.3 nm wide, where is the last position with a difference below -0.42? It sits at 669.80 nm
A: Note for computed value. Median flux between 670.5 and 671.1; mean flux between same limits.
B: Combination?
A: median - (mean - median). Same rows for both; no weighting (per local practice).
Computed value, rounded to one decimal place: 13.6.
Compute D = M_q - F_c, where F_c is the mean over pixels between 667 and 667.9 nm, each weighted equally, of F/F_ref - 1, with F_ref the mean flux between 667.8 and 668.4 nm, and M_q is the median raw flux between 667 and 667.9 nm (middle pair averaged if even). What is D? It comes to 12.9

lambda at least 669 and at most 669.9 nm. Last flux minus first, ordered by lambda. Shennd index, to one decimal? -1.1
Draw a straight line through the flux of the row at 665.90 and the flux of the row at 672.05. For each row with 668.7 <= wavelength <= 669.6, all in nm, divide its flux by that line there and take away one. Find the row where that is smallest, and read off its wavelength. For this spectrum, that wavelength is 668.75 nm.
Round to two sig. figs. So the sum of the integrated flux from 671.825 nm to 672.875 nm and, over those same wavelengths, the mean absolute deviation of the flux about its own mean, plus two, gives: 16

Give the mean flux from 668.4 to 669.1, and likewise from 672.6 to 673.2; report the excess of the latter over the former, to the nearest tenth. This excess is -0.7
